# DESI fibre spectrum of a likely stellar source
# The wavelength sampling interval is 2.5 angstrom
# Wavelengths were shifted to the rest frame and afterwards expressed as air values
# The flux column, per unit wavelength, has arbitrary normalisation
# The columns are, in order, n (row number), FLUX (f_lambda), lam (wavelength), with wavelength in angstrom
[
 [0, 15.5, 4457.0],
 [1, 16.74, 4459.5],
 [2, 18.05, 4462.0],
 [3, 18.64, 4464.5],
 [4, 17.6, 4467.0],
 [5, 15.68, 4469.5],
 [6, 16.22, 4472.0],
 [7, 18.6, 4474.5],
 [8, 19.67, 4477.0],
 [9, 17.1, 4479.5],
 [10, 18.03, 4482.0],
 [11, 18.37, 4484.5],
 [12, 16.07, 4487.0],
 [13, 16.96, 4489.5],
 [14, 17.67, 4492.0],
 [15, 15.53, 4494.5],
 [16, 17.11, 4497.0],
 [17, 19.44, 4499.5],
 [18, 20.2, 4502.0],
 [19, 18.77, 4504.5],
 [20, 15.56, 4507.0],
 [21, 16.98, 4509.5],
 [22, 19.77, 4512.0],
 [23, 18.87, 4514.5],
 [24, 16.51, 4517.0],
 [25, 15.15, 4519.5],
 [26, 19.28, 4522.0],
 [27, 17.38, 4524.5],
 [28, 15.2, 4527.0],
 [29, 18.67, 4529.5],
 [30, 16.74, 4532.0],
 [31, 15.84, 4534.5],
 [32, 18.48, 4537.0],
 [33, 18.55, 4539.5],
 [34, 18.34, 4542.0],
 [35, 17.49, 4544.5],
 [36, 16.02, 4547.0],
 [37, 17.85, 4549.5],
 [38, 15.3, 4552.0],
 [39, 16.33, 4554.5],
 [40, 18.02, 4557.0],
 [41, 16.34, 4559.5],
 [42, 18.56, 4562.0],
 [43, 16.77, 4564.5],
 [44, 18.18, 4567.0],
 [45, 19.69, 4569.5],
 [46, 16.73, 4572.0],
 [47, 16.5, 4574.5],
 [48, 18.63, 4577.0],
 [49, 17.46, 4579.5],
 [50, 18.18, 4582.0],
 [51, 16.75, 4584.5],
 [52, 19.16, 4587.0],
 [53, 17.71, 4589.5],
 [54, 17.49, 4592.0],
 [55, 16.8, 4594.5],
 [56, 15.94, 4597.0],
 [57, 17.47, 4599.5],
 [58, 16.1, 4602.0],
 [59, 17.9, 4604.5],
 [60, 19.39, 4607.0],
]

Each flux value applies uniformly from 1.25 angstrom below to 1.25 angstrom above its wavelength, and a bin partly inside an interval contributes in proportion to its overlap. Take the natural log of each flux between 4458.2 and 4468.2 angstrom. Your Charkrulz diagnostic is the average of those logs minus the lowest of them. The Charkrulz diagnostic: 0.058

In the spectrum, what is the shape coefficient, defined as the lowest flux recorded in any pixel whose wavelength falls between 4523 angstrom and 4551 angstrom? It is 15.2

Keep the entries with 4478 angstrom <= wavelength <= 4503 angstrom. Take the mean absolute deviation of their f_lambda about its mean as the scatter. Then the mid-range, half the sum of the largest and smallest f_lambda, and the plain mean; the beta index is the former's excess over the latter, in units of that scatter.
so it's 0.20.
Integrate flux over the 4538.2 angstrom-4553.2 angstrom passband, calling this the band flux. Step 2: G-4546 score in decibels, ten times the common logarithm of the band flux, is 24.1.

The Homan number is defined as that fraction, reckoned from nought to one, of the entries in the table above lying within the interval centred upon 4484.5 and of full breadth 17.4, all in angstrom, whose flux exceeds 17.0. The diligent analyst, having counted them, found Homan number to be 0.71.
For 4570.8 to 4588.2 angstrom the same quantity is 0.57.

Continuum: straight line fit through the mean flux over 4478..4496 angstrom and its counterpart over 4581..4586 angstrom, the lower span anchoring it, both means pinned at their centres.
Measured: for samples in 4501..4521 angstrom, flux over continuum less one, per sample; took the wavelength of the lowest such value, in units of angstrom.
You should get 4519.5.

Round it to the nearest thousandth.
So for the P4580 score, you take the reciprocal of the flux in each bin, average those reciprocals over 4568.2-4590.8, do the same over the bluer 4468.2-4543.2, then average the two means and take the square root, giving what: 0.238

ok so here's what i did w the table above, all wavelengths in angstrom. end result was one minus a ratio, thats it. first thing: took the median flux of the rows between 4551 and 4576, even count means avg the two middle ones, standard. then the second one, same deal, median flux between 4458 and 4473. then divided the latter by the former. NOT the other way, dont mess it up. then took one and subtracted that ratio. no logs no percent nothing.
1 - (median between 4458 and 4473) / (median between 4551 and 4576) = -0.025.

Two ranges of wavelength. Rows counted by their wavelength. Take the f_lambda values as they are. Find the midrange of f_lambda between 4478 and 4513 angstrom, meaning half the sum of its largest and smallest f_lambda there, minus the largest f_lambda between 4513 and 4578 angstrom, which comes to -1.8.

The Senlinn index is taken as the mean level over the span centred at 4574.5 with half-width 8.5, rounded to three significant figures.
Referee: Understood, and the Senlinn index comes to 17.9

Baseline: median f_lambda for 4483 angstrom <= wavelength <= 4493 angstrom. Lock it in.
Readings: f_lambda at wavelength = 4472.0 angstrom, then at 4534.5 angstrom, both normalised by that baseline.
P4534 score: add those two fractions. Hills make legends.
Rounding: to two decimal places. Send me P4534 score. 1.85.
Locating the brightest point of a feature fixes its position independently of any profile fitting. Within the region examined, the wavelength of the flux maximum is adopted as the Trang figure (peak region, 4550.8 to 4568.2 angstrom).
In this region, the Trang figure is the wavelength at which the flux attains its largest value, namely 4562.0 angstrom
